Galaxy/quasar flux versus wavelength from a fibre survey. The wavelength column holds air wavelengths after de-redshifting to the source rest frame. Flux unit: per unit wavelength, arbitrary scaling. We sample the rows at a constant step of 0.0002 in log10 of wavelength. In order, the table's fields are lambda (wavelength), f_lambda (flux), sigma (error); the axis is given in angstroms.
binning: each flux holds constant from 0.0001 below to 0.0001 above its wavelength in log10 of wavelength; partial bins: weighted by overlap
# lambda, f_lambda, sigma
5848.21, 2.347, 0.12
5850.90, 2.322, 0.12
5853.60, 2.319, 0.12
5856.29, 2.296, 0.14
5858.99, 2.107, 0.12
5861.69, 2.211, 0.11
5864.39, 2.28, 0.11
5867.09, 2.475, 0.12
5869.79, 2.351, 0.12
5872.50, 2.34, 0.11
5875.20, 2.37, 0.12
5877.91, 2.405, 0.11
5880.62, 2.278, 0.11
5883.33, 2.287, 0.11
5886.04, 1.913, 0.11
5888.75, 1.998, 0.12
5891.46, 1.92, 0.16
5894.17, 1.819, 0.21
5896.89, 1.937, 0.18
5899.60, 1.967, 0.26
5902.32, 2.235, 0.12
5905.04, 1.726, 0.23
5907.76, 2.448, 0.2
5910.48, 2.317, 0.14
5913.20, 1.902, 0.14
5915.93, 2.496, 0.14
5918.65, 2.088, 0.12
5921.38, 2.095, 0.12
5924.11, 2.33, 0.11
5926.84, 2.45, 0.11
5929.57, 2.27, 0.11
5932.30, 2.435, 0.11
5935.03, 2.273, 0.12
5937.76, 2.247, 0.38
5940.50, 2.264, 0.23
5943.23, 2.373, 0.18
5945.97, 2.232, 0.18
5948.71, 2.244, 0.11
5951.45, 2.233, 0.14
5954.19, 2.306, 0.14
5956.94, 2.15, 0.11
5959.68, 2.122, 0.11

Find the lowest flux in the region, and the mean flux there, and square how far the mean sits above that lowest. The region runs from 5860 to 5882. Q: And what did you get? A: 0.02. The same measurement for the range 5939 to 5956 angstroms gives 0.00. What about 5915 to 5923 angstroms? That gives 0.02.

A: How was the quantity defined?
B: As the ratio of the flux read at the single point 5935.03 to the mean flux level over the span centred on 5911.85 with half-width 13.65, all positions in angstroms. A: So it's 1.05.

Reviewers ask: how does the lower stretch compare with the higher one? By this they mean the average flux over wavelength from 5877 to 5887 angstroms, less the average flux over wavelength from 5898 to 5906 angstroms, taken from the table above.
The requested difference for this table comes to 0.24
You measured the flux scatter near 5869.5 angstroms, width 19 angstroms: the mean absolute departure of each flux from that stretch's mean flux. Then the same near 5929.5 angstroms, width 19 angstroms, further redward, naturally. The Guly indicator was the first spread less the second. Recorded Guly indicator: -0.03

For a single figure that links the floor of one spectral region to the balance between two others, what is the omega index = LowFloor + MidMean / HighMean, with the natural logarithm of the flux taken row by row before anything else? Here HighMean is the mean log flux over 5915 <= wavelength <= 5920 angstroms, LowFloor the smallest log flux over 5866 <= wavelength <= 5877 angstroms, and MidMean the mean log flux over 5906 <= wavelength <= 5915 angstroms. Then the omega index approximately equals 1.81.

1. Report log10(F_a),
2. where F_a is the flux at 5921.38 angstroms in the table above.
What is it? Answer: 0.321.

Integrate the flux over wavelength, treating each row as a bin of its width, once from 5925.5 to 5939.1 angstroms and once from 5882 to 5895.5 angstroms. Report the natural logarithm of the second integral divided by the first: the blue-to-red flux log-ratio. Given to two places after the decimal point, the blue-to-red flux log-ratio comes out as -0.17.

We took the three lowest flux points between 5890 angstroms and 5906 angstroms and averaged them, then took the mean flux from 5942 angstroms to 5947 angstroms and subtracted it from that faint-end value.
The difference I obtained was -0.48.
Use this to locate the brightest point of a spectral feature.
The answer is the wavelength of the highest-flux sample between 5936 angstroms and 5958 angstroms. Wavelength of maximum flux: 5943.23 angstroms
